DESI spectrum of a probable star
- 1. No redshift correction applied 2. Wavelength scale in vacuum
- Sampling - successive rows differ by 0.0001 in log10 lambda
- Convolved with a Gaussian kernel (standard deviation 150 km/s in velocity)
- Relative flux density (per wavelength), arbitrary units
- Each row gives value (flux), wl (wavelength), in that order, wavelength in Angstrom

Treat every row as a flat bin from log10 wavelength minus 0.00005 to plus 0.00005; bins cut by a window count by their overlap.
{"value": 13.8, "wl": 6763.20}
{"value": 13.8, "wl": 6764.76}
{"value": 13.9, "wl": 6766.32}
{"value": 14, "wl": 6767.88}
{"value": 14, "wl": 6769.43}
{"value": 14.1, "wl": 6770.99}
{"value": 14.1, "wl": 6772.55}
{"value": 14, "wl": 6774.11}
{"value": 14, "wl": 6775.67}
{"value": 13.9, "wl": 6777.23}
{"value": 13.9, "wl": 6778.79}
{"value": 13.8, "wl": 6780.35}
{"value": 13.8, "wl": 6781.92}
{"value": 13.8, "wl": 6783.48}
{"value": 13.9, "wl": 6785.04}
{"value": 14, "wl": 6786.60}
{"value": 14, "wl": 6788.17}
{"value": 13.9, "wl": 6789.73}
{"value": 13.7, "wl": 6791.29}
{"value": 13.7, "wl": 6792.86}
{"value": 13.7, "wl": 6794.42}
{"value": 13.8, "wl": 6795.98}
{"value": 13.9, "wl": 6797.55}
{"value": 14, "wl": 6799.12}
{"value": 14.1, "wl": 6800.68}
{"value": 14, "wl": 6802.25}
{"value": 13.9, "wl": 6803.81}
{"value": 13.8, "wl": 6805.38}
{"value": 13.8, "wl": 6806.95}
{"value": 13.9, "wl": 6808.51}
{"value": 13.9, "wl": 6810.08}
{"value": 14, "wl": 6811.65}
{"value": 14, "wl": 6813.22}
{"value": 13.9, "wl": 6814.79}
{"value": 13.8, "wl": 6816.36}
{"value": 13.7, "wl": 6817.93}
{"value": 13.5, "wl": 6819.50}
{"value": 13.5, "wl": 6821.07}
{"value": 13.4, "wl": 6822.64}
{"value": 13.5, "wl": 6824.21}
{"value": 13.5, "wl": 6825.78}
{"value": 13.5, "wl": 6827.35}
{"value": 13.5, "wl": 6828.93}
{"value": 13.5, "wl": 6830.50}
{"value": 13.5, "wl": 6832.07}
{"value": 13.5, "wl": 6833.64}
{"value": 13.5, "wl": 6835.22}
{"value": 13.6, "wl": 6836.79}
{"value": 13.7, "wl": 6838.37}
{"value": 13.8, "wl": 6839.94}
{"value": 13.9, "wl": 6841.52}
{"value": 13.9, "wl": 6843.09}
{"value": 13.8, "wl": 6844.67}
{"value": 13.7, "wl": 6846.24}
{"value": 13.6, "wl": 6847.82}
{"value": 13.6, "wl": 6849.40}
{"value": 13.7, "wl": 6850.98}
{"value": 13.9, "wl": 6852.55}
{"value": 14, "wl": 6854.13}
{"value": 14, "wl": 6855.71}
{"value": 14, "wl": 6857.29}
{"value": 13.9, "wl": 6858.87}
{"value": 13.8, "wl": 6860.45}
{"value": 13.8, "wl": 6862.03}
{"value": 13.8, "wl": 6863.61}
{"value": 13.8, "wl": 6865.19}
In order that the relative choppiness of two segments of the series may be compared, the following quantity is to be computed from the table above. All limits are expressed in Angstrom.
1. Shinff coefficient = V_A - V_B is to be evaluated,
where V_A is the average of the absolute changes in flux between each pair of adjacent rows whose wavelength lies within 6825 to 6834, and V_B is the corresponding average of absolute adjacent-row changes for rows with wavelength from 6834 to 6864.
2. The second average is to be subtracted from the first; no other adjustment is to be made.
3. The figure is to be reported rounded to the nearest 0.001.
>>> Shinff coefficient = -0.072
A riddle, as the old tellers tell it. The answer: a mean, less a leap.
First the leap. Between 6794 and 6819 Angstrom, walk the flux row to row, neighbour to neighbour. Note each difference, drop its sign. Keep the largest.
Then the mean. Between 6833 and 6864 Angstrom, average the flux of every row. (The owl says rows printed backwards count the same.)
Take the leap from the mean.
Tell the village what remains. 13.7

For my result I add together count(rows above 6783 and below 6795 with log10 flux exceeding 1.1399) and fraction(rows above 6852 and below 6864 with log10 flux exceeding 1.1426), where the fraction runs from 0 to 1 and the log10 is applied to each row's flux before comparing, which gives 4.6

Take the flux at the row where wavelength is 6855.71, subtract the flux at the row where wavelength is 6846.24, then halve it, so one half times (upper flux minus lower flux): 0.150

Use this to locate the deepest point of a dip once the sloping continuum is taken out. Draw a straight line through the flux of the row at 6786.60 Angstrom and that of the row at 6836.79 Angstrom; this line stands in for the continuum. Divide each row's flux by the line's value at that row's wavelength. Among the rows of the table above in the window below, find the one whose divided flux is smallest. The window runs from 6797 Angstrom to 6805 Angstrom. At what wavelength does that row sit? 6797.55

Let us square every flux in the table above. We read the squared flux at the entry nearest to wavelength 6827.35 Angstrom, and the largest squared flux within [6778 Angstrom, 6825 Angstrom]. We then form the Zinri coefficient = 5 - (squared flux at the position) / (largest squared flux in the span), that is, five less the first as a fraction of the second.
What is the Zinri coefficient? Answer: 4.08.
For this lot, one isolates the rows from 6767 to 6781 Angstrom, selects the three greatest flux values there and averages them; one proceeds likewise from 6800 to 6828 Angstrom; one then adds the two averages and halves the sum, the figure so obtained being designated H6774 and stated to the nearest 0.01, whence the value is 14.05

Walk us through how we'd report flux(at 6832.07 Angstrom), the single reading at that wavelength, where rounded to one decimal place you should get 13.5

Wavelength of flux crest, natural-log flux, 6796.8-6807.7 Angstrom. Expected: 6800.68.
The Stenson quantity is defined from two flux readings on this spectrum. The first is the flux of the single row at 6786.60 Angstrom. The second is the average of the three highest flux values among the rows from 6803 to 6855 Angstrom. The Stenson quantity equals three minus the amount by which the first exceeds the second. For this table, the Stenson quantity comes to 3.00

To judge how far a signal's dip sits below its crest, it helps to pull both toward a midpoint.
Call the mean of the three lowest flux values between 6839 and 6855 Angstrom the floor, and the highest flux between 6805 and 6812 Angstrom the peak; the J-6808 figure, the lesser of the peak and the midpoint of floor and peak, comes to 13.8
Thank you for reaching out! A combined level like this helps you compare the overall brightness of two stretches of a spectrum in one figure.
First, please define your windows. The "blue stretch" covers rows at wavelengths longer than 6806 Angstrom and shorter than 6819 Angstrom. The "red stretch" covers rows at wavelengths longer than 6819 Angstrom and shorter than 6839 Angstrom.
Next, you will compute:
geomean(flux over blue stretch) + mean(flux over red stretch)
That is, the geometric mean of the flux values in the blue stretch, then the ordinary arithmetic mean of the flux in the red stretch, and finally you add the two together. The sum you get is 27.4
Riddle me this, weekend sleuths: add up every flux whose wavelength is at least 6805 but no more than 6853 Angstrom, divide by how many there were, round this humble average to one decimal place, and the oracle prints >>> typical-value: 13.7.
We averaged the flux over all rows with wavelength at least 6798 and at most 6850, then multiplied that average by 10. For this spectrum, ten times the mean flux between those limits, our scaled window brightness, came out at 137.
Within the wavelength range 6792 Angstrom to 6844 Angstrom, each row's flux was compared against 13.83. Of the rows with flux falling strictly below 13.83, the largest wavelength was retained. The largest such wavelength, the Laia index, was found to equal 6839.94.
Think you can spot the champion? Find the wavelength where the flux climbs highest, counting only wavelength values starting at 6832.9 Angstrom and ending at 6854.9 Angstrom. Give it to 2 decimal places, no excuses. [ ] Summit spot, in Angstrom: 6854.13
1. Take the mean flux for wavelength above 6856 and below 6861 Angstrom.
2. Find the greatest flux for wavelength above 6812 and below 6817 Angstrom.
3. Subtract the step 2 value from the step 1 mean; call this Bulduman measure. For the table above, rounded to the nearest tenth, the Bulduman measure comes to -0.1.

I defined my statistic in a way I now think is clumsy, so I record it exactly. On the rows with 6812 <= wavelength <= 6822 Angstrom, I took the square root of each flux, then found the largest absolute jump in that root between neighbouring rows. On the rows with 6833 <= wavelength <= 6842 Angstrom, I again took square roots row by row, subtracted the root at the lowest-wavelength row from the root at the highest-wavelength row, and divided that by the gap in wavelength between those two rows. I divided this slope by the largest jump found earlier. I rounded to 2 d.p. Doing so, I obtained 0.25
